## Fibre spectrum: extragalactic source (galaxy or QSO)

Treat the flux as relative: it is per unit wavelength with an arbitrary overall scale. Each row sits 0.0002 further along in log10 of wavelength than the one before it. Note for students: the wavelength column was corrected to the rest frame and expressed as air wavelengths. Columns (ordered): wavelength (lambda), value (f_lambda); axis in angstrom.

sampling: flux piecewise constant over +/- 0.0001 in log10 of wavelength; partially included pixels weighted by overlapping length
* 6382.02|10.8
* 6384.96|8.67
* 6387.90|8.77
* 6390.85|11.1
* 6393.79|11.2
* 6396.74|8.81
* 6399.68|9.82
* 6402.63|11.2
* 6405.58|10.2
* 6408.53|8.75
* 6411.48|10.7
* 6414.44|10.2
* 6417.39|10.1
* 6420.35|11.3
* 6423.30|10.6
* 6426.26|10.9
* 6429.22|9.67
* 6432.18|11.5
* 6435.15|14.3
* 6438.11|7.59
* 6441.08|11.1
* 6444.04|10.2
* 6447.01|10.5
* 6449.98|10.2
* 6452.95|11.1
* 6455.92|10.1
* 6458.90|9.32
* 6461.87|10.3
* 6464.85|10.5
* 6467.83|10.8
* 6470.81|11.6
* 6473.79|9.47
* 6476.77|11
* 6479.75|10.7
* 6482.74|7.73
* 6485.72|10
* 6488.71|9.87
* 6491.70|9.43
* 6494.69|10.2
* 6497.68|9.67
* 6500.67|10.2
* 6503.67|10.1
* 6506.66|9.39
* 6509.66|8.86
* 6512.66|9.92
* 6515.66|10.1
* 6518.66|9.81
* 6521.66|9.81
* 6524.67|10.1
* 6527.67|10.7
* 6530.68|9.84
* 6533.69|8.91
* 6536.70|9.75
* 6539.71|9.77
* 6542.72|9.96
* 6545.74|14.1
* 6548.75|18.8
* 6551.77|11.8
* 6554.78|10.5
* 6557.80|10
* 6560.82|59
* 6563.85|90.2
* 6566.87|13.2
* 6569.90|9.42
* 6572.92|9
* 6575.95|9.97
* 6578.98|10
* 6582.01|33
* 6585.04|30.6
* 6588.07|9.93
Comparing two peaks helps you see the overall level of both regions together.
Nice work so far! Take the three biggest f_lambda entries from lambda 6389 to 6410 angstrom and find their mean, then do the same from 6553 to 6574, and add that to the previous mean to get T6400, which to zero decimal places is 65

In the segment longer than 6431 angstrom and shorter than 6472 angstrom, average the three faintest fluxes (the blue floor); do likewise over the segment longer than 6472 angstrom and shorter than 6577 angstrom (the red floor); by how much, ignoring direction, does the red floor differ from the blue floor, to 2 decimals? 0.50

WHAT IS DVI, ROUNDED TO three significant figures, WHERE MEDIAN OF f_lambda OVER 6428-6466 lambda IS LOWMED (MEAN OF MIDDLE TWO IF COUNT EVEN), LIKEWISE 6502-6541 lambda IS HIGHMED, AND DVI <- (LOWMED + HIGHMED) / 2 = 10.1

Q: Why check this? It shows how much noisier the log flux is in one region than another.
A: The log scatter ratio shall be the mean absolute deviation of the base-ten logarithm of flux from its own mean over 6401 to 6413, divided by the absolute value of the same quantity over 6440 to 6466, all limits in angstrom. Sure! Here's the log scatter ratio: 2.0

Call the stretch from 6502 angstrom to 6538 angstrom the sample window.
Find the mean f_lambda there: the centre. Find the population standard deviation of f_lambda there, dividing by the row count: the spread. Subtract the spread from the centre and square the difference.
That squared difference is 86.1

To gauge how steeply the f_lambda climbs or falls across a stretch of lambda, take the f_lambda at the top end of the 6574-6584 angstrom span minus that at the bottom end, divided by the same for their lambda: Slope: 3.8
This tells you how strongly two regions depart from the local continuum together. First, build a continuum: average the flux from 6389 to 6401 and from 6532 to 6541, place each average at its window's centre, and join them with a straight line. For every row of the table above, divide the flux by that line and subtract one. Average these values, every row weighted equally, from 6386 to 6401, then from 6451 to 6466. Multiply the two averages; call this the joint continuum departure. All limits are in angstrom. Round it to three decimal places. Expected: -0.001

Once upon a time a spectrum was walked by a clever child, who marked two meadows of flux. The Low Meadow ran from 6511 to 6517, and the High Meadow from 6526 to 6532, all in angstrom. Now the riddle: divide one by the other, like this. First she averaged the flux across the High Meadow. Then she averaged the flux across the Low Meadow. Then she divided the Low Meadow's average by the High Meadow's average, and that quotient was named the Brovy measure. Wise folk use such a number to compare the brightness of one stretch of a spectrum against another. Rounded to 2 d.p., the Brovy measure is 0.97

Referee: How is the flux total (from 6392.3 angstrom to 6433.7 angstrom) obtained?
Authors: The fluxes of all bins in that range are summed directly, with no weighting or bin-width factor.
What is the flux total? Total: 145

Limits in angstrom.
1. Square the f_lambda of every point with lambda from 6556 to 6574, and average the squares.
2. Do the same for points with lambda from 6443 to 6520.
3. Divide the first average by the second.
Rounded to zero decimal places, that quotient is 20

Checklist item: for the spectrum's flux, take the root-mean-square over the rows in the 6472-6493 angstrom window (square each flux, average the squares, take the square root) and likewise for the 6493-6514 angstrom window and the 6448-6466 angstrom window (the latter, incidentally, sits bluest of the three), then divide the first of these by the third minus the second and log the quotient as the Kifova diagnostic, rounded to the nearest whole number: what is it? 20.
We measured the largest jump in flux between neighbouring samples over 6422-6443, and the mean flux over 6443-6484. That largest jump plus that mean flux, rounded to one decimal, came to 17.0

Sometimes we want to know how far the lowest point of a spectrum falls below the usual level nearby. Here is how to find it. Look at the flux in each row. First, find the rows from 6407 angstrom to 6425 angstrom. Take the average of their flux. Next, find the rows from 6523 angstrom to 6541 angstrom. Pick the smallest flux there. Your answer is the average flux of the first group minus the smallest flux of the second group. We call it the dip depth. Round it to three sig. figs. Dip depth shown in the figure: 1.37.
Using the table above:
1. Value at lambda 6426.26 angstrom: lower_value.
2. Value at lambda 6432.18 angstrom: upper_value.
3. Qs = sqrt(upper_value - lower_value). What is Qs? 0.8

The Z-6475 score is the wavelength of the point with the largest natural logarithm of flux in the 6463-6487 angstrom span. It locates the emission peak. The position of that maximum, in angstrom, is 6470.81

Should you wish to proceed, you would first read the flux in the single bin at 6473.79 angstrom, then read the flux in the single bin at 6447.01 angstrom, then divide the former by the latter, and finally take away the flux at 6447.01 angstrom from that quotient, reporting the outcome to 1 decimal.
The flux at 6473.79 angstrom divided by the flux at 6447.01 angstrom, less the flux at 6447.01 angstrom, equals -9.6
